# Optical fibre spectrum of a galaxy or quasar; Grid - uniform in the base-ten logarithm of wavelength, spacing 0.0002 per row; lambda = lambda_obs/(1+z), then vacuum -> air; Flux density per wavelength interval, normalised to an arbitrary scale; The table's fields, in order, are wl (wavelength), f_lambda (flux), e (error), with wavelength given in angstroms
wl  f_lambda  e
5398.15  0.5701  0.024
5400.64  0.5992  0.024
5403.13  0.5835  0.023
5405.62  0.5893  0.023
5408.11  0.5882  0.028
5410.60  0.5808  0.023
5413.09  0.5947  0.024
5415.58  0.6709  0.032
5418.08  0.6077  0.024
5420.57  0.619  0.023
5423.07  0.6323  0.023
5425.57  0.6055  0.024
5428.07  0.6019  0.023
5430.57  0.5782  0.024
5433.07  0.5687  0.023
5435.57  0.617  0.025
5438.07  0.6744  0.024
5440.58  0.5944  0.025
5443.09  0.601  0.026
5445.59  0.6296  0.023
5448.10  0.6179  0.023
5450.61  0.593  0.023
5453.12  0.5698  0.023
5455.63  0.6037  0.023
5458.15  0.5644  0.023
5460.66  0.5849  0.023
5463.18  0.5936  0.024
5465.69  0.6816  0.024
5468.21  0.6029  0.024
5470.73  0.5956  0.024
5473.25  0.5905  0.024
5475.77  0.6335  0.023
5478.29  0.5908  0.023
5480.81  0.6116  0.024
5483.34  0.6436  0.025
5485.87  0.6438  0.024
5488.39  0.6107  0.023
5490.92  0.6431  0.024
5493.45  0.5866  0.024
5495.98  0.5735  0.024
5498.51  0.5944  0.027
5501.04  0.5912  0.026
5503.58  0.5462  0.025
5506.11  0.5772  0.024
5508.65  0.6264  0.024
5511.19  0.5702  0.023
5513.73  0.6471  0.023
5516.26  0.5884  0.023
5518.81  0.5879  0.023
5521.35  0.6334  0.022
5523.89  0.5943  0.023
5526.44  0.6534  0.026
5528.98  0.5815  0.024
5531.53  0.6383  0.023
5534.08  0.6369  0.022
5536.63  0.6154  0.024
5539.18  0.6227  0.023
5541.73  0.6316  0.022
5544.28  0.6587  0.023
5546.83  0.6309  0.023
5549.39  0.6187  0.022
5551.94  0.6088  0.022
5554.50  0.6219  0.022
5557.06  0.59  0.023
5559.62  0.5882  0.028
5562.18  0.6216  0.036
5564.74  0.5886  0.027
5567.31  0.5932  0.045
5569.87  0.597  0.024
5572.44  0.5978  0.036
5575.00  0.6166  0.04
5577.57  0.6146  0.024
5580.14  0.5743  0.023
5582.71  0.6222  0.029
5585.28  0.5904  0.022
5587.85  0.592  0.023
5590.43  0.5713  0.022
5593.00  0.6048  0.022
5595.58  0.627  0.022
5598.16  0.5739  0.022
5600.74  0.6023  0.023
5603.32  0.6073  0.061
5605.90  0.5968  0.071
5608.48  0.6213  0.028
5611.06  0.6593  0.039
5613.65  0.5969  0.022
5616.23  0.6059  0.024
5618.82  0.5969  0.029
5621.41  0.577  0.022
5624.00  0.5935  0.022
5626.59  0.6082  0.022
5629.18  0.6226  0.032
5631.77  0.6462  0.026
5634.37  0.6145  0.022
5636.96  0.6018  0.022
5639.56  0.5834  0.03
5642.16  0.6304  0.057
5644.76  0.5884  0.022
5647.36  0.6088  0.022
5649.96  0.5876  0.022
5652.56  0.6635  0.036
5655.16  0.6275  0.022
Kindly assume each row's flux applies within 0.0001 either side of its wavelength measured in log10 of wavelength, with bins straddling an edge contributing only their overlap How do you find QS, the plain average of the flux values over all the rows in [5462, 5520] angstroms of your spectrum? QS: 0.606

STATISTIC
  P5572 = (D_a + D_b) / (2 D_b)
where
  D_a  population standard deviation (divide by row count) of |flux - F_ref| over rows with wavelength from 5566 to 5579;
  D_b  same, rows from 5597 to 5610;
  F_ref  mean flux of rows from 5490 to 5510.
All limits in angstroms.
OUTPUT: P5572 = 1.1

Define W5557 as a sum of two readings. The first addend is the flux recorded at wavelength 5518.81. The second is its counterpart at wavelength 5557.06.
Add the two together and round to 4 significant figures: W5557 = 1.178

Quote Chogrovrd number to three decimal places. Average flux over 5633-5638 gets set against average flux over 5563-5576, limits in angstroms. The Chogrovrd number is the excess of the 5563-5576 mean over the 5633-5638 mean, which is -0.010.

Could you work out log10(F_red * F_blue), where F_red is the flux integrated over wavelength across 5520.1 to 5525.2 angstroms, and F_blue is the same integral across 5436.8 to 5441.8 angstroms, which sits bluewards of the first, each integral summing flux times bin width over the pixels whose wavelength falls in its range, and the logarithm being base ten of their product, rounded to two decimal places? 1.00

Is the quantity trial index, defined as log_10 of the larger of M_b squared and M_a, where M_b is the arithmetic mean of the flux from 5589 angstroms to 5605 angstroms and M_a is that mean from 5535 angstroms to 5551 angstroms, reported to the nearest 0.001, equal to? -0.201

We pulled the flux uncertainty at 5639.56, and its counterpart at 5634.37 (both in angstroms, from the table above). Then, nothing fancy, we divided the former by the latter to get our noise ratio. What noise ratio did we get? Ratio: 1.36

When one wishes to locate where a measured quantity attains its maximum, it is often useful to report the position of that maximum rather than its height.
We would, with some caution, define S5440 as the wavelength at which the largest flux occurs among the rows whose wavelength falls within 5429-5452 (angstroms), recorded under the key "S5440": 5438.07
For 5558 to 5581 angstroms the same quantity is 5562.18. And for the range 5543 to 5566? 5544.28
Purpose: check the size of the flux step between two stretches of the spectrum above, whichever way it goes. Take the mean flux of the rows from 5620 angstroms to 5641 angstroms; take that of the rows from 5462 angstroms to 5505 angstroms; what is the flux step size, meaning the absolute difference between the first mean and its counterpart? 0.0019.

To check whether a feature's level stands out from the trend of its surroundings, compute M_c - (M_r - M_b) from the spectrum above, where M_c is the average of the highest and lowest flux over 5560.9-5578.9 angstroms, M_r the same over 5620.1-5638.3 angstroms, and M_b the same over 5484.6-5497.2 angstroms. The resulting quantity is 0.602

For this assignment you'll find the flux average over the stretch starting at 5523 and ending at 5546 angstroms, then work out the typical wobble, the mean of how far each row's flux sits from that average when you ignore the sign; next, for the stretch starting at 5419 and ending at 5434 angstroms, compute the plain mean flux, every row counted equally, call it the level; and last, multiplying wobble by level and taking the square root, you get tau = 0.11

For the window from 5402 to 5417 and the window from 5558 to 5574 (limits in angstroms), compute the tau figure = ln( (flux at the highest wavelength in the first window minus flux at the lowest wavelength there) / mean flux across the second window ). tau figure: -1.92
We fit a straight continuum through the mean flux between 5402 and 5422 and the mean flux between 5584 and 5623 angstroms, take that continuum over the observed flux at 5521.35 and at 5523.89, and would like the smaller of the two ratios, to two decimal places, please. 0.95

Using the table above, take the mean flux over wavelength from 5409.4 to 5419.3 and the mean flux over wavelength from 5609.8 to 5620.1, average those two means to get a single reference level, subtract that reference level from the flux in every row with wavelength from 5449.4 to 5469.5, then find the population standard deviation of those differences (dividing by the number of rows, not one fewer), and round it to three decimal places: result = 0.034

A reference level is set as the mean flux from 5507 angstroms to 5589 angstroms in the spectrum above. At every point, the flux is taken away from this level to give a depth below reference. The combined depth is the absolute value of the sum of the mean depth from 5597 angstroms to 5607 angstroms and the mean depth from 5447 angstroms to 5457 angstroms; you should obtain 0.031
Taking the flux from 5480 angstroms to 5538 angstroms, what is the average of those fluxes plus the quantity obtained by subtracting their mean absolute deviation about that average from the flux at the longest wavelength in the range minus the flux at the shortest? 0.59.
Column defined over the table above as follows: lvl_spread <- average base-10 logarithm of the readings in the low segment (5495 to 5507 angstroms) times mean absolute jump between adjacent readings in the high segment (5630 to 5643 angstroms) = -0.0066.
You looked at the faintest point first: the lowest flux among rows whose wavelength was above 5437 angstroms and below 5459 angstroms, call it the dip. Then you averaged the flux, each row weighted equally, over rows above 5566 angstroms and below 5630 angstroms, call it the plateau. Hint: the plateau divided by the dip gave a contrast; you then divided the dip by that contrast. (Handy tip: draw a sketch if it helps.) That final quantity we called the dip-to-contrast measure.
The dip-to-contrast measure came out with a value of 0.529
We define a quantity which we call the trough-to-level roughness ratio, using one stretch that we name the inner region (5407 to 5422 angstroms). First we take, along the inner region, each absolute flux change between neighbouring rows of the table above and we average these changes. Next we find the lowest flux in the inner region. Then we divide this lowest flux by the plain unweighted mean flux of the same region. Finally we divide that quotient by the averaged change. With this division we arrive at 28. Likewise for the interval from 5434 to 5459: 27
